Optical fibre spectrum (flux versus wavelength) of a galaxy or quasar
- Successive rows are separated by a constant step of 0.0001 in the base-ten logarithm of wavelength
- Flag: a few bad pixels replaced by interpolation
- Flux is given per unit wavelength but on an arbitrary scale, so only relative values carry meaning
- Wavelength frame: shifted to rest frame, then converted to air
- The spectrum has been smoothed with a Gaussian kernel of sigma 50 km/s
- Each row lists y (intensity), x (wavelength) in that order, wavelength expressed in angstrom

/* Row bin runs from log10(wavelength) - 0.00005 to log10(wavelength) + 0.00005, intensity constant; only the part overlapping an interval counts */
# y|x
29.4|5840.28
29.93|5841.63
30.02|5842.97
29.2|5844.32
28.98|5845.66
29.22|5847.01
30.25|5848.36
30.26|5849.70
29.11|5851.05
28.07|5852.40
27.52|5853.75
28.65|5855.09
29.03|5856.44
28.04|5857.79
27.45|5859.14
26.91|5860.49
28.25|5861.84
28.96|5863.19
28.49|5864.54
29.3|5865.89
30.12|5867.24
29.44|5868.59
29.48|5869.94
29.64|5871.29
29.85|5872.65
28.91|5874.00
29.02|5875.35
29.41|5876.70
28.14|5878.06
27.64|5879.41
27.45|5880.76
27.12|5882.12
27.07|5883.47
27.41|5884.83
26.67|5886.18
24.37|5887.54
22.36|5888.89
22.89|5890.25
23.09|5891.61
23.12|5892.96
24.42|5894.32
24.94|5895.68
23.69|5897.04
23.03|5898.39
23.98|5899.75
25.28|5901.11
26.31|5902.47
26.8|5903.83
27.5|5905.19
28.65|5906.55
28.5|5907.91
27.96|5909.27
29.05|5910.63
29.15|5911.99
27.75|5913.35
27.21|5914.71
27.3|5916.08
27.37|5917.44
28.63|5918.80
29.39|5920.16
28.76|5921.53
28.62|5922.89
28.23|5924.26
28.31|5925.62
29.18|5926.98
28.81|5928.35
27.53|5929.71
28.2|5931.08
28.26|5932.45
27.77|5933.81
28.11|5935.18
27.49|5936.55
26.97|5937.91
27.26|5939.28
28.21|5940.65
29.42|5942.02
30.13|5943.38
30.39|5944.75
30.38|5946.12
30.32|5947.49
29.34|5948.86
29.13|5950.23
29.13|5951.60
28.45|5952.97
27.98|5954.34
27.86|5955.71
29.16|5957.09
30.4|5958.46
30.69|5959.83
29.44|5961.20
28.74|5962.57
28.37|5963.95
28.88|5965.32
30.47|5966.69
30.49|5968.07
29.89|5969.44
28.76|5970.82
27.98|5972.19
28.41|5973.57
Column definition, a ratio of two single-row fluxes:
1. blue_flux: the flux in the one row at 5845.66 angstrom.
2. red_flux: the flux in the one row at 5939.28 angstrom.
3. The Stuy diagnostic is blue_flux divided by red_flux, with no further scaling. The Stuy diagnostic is 1.06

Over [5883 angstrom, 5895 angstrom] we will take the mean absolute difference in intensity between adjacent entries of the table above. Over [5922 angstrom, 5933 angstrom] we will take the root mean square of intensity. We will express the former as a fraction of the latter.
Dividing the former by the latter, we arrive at 0.033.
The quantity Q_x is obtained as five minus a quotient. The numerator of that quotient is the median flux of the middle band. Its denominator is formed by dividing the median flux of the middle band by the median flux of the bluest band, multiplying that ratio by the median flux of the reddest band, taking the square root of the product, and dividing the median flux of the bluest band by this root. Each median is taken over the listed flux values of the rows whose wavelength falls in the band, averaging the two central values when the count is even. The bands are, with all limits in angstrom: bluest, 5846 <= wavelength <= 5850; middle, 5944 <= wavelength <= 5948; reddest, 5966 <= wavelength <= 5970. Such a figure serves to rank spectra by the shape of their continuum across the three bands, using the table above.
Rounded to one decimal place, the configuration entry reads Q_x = -0.6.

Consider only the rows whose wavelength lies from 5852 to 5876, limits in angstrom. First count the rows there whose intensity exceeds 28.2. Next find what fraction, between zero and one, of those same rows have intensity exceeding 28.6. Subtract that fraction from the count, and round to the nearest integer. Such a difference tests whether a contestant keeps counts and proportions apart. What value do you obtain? 12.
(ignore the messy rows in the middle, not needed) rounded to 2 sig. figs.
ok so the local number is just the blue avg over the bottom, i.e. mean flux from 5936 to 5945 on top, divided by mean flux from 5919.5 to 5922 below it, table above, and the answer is 0.98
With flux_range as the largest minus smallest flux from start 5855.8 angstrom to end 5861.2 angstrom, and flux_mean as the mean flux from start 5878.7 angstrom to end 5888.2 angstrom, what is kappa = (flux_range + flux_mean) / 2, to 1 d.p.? 14.5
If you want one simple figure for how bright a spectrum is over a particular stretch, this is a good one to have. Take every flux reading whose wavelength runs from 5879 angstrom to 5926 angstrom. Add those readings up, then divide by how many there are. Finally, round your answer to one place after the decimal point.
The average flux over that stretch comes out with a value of 26.6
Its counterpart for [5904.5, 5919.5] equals 28.1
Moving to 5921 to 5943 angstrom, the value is 28.2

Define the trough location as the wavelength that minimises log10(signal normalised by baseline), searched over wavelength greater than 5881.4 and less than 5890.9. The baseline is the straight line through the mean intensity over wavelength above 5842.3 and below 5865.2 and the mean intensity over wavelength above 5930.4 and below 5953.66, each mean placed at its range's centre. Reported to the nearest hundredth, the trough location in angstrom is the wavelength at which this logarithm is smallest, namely 5888.89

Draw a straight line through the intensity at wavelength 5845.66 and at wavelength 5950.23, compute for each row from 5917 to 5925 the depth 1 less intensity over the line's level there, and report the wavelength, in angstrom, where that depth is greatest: 5917.44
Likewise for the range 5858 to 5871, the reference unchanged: 5860.49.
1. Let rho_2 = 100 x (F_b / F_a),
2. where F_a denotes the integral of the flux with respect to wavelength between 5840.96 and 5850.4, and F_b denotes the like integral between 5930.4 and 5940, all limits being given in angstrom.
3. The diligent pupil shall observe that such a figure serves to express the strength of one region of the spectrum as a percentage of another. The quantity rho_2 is 95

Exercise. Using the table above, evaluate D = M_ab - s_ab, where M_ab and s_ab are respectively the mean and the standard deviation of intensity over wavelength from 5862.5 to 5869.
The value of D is 28.7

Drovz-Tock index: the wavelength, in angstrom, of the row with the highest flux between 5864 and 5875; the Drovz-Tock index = 5867.24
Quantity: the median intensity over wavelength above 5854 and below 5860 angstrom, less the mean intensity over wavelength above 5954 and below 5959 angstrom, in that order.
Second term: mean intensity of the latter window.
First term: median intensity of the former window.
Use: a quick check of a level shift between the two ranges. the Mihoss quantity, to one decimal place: -0.5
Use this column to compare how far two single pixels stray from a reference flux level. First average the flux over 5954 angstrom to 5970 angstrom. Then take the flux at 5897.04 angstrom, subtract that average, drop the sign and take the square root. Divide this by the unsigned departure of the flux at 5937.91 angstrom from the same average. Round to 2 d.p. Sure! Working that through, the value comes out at 0.99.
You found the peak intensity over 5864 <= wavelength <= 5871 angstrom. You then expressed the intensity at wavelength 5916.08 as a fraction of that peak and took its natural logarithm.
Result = -0.10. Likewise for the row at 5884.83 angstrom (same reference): -0.09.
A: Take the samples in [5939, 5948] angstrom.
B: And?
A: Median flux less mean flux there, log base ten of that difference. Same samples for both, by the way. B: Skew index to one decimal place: -0.2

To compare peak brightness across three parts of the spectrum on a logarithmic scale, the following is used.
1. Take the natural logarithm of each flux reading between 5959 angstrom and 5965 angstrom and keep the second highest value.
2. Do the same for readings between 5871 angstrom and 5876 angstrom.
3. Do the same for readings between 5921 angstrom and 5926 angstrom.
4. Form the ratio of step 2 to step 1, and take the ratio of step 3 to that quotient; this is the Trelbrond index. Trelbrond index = 3.35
